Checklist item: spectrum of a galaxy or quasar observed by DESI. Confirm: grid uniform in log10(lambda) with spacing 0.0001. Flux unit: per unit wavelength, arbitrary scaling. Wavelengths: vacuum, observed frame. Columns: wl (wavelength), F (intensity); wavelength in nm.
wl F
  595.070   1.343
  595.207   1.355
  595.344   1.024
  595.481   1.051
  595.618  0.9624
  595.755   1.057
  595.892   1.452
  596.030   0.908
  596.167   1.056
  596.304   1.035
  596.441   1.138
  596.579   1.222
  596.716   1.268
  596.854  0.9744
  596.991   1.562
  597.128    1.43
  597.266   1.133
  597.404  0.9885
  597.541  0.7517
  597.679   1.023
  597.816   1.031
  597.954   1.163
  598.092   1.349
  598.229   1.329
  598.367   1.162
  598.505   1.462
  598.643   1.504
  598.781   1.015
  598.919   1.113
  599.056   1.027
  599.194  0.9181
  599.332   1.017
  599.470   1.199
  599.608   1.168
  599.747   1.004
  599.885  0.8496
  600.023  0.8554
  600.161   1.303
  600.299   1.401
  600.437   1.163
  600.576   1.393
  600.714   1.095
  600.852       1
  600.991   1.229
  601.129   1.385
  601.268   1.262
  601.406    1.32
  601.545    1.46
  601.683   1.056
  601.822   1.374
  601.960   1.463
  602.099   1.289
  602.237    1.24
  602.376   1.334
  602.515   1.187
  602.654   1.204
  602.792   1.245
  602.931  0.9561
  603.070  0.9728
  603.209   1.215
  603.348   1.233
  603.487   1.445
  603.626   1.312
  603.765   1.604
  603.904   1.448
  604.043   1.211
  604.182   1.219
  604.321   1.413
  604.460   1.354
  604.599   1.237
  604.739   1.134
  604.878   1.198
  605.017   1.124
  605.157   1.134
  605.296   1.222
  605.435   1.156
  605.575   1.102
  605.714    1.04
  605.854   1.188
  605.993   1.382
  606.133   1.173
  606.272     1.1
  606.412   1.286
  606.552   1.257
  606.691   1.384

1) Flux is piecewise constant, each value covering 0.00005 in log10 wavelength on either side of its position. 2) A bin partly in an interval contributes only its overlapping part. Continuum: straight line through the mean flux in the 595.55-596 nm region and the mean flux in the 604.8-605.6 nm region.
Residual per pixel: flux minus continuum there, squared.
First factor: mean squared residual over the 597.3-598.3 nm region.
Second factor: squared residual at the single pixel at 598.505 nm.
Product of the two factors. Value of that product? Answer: 0.0039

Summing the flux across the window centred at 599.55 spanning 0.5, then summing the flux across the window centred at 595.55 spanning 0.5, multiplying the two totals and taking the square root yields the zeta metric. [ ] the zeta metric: 4.2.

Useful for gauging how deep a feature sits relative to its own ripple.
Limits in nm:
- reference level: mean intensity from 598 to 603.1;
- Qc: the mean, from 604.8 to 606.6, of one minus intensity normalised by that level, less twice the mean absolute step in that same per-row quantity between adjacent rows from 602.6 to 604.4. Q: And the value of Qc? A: -0.24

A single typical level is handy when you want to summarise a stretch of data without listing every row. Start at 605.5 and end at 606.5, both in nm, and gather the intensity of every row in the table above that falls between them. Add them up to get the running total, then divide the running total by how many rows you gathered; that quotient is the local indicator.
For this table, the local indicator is 1.18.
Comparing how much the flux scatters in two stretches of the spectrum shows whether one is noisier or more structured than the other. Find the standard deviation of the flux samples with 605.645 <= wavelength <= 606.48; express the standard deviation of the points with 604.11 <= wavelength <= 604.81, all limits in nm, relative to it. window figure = 0.9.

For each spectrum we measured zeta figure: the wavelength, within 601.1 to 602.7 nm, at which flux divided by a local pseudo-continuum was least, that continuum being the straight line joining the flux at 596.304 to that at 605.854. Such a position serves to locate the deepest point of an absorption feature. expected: 601.683 nm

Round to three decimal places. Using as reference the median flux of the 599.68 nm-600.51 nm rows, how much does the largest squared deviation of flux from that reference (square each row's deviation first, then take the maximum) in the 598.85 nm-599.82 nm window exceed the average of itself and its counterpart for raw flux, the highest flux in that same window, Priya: -0.586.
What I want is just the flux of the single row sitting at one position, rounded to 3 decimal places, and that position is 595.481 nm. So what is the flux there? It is 1.051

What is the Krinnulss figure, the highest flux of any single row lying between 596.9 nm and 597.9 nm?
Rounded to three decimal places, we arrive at 1.562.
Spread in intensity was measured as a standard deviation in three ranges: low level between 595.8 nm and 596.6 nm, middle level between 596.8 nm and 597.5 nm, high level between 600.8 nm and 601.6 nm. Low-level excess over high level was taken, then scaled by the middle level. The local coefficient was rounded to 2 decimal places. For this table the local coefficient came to 0.11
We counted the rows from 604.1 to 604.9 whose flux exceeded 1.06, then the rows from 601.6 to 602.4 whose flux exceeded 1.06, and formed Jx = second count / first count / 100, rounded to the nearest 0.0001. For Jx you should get 0.0083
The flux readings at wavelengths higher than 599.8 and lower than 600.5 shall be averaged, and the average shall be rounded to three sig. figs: 1.11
